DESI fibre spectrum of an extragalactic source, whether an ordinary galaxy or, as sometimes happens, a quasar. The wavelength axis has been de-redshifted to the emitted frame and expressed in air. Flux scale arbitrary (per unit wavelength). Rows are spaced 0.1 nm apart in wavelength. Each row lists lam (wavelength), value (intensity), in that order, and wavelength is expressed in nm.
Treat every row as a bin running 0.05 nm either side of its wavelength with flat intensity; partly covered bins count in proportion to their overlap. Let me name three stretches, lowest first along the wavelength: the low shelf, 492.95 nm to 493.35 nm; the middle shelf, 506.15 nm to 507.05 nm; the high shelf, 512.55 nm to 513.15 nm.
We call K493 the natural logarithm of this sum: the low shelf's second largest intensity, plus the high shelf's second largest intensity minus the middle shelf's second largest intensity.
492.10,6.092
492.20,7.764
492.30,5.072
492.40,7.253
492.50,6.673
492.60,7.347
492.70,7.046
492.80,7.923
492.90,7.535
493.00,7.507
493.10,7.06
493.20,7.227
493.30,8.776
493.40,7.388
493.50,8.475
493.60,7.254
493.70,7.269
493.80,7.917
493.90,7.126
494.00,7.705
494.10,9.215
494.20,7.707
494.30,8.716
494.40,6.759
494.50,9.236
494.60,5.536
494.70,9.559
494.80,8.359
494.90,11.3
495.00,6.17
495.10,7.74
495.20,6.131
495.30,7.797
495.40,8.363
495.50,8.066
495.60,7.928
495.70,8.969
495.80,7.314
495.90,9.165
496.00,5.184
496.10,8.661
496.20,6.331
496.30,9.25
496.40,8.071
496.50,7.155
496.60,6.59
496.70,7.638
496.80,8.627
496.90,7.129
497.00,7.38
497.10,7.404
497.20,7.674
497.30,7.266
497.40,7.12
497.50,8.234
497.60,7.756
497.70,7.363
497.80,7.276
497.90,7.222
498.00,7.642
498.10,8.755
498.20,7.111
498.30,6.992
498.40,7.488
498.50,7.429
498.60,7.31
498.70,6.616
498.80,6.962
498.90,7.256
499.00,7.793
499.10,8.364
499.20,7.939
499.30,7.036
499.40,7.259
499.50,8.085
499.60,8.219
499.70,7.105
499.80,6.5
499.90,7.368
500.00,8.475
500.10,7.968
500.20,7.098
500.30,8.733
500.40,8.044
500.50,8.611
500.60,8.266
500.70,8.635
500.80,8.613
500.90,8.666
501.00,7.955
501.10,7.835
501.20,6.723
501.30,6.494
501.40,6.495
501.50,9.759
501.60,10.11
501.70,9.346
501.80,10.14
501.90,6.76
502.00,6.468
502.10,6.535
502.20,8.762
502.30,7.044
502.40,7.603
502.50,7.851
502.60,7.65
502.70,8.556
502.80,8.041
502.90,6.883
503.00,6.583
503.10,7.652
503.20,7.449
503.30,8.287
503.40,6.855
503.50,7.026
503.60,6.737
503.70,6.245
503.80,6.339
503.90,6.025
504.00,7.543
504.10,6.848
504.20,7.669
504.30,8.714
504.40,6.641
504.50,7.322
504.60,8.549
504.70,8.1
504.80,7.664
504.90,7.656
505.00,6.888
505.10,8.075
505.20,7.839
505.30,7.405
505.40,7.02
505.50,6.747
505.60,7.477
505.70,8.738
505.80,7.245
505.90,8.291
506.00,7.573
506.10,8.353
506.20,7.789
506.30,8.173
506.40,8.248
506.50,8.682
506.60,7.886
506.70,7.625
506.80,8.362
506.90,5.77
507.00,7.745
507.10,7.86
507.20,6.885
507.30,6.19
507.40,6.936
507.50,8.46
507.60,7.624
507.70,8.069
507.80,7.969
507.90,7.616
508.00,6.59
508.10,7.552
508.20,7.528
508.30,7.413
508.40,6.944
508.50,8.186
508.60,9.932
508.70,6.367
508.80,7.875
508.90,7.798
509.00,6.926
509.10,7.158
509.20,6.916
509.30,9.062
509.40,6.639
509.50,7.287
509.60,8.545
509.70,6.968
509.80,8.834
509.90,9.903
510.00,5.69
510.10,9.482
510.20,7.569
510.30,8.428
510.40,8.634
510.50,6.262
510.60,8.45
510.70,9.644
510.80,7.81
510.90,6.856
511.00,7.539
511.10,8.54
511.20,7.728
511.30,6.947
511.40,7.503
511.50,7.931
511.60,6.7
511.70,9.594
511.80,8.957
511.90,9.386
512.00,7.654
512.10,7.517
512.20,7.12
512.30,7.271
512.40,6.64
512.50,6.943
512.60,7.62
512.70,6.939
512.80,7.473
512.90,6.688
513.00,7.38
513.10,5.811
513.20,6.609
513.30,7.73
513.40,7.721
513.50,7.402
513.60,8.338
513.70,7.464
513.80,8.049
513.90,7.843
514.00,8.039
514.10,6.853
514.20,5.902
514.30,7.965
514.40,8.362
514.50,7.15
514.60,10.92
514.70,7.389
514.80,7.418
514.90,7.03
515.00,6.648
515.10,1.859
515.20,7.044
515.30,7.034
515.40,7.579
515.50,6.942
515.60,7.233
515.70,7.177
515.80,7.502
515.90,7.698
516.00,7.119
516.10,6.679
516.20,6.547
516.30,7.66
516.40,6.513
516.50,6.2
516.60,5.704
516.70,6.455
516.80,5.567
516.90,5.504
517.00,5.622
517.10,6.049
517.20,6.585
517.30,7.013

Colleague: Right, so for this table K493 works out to 1.89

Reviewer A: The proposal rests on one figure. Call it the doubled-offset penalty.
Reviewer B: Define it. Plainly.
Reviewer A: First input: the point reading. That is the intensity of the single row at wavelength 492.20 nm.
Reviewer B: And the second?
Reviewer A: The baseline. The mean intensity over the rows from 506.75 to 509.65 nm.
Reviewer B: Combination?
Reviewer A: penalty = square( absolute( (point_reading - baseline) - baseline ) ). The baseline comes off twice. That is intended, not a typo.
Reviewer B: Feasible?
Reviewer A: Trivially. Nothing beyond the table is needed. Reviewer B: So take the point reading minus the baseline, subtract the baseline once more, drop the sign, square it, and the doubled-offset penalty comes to 53.1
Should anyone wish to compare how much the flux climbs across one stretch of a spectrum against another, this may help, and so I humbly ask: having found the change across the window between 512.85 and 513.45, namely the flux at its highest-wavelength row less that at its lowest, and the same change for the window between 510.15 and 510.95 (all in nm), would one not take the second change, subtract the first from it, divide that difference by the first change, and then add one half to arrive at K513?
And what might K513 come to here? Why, -1.2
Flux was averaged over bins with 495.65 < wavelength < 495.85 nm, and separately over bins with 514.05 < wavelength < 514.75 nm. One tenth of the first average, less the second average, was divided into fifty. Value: -7.17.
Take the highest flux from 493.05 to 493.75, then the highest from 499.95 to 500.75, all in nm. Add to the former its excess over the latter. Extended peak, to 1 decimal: 8.8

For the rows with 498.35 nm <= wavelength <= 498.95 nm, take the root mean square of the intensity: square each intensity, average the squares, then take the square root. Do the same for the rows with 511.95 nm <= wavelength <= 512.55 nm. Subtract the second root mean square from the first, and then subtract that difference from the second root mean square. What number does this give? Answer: 7.21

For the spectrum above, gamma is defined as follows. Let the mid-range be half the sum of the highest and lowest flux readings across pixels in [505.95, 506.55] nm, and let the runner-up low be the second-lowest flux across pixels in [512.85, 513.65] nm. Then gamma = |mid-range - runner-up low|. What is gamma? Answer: 1.5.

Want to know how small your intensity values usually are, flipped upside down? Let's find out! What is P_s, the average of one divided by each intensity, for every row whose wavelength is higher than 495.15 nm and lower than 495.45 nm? 0.137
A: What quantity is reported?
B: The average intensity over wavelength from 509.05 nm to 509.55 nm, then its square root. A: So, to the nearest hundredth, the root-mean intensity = 2.72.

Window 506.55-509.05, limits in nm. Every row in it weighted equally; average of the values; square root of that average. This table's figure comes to 2.74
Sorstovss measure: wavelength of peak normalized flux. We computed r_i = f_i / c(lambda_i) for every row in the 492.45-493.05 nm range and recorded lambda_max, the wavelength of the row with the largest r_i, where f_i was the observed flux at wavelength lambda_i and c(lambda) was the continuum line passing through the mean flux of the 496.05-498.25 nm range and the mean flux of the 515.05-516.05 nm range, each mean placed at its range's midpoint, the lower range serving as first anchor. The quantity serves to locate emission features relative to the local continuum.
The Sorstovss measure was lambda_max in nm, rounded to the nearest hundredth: 492.80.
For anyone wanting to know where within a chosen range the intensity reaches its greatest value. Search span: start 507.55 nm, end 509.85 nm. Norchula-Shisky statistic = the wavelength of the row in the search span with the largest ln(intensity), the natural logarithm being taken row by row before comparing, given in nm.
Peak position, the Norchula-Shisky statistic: 508.60 nm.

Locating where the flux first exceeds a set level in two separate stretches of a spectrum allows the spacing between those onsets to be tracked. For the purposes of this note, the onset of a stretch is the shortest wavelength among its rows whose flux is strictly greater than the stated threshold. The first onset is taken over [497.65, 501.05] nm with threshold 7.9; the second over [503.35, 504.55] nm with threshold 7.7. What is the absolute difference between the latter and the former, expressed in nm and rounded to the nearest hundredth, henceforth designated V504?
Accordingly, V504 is 6.20 nm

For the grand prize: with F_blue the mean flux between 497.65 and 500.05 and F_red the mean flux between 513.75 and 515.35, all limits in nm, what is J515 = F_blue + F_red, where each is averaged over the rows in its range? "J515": 14.7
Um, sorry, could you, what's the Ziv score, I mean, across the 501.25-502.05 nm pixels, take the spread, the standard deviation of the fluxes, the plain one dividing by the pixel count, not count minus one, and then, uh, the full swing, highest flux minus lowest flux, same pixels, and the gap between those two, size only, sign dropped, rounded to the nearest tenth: 2.0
